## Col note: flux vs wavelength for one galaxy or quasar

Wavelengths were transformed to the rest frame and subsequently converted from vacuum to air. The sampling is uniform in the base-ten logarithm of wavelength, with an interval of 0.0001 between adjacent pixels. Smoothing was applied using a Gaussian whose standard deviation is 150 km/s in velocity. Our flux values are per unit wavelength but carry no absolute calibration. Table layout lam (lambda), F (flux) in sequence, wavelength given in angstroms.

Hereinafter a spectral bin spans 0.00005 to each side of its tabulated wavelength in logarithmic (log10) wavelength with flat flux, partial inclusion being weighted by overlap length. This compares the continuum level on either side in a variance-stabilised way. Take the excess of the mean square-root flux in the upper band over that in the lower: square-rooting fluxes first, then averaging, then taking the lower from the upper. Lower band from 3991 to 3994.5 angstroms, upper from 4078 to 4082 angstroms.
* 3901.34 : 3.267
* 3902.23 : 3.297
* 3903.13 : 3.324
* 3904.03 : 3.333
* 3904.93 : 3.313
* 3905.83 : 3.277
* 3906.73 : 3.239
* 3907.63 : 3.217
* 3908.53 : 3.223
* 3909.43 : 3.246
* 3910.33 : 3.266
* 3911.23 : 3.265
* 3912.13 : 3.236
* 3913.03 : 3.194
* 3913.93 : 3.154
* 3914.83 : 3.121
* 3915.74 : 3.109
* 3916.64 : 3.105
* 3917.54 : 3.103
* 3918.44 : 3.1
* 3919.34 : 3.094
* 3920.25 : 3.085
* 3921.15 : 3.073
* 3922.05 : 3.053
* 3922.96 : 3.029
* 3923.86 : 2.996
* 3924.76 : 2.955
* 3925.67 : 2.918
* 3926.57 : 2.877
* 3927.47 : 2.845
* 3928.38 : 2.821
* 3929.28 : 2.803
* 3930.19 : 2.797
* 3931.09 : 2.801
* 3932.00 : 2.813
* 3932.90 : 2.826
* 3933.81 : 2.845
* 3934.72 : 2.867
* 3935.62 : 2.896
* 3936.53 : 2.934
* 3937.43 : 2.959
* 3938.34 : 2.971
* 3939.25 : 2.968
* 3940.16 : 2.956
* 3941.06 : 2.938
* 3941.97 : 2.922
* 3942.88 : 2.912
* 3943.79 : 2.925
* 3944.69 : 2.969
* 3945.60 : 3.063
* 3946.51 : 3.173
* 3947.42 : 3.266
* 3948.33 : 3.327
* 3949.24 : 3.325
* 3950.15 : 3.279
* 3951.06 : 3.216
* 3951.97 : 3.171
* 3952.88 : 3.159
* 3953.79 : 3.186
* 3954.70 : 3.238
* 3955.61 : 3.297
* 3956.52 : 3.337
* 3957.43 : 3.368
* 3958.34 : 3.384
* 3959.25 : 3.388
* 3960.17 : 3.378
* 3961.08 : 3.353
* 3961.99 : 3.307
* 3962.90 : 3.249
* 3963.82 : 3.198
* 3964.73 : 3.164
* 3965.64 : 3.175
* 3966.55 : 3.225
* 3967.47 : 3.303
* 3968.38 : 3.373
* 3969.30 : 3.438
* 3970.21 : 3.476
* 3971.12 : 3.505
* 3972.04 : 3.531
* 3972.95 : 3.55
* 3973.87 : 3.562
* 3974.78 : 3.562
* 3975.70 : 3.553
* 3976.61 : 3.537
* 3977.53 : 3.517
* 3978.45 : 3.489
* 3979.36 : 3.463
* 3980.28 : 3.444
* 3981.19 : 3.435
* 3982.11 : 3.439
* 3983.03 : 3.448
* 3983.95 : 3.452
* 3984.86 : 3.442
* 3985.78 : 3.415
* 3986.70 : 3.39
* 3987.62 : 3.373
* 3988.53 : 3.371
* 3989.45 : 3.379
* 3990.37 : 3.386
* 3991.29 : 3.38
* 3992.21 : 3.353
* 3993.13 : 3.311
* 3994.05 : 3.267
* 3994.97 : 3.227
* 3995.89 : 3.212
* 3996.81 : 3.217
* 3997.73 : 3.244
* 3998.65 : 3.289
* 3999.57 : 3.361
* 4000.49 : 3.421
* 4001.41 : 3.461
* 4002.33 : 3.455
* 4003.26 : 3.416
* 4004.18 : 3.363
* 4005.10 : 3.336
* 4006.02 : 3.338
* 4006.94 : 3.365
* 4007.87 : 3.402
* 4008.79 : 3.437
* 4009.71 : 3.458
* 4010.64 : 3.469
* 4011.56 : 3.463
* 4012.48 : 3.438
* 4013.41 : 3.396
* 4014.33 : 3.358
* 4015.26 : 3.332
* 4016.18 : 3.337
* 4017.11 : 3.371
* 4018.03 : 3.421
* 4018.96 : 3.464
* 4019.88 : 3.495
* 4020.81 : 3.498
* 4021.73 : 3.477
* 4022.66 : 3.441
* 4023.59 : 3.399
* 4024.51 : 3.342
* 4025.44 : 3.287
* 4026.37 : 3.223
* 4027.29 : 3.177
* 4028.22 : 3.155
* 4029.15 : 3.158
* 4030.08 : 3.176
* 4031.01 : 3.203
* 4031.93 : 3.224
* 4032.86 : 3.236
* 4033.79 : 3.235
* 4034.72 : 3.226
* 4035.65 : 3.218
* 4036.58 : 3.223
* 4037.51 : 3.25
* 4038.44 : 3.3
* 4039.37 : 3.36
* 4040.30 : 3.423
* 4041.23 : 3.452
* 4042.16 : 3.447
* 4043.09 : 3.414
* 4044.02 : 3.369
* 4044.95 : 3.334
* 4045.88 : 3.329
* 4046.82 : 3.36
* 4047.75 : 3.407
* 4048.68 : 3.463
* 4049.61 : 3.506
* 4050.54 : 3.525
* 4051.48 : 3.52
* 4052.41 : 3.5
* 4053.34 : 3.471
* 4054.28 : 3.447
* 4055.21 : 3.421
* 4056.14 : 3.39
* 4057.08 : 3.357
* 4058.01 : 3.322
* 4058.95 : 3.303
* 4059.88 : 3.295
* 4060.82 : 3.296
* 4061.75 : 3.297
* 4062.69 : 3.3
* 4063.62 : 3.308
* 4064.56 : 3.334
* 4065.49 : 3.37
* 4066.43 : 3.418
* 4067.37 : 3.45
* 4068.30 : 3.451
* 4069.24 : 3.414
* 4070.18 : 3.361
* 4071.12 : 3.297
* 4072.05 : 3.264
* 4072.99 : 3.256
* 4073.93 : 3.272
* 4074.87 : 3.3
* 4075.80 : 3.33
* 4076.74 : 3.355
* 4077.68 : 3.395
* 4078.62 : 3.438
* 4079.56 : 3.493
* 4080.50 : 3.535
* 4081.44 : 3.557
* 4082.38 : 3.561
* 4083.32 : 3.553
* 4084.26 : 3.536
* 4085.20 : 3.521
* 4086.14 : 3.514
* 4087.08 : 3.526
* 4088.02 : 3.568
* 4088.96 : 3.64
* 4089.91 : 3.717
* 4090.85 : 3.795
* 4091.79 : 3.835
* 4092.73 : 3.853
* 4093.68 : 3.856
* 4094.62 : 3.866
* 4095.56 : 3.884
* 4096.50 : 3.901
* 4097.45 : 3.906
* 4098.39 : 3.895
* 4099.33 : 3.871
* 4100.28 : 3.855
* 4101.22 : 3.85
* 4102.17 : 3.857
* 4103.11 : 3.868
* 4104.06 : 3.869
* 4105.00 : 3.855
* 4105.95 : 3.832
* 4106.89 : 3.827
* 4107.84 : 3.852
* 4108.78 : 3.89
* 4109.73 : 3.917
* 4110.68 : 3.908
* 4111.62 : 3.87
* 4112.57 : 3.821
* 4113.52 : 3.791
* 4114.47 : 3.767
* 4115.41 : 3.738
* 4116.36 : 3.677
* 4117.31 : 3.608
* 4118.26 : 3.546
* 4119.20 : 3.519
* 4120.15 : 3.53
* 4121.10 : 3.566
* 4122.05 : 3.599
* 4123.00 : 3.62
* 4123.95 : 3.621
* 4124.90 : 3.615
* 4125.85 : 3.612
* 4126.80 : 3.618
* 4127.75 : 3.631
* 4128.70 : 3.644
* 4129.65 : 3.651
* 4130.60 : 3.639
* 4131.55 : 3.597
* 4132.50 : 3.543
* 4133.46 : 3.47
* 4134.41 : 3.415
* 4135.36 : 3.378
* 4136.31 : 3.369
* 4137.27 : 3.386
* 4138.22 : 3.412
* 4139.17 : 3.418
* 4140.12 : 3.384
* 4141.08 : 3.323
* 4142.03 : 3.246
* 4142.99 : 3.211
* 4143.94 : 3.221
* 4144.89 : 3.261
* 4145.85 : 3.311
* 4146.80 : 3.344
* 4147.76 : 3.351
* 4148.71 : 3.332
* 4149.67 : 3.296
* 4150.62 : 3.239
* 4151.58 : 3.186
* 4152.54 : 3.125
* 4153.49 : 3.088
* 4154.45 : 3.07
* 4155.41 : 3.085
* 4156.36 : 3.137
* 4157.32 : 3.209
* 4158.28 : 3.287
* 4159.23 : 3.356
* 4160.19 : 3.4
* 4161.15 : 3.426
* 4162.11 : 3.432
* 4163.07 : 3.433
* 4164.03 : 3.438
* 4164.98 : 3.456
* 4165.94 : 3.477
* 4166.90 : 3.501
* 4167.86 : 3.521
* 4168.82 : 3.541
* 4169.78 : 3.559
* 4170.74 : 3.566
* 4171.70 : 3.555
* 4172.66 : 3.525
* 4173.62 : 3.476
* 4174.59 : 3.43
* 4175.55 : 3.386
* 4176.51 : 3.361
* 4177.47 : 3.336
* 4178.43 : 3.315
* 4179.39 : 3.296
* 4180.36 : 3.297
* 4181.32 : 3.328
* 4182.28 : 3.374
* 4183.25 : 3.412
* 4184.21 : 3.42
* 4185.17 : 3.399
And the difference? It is 0.05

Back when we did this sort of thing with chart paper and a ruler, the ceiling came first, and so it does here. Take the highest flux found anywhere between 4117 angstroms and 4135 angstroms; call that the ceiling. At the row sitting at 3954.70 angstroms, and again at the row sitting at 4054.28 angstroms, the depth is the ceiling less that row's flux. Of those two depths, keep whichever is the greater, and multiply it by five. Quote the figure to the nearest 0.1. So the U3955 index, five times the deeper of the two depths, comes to 2.1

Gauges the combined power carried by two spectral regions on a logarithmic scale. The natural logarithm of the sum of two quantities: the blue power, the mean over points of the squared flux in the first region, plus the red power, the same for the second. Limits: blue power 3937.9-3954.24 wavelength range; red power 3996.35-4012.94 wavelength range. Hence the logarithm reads 3.05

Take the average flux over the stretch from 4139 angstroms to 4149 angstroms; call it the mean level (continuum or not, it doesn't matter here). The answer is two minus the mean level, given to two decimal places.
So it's -1.31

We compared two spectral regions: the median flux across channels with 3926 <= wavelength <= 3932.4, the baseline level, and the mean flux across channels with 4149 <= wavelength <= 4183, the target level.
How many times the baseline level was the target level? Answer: 1.19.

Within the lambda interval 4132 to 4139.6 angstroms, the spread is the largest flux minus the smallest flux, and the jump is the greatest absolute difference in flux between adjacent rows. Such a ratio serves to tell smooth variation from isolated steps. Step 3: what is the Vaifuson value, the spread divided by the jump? 2.4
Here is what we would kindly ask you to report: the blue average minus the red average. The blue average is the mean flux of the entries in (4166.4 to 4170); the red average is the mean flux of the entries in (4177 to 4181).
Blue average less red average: 0.22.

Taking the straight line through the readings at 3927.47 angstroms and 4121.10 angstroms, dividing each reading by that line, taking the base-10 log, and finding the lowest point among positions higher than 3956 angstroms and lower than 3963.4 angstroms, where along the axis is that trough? 3962.90 angstroms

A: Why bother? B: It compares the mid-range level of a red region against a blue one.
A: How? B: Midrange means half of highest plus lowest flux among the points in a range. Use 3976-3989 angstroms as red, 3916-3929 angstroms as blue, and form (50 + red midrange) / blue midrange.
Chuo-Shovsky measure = 18.0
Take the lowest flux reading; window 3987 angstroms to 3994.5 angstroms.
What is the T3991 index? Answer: 3.267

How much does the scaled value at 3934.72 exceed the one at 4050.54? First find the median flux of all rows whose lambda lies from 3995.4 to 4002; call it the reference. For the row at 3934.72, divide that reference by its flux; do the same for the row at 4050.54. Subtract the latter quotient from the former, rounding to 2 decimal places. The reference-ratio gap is 0.21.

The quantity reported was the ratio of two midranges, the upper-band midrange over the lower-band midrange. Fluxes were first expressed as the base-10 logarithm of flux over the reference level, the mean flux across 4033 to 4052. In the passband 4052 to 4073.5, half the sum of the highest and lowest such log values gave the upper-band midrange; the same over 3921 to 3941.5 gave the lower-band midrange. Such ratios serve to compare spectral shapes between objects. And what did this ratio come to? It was -0.02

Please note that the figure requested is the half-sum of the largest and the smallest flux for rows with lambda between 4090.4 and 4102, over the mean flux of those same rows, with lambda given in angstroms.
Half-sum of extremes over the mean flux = 1.00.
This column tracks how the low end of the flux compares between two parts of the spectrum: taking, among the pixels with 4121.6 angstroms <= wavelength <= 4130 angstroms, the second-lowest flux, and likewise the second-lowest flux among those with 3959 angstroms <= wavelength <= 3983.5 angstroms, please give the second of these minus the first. -0.4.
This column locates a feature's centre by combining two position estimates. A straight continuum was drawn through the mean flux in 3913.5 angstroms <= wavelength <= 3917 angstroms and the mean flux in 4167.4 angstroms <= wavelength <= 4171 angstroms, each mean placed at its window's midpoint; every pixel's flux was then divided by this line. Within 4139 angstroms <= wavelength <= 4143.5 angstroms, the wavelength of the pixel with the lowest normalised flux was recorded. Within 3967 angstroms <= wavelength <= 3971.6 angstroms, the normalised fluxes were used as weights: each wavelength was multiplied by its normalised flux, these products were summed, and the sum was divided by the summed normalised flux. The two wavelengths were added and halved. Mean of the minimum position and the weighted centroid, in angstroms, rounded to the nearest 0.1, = 4056.2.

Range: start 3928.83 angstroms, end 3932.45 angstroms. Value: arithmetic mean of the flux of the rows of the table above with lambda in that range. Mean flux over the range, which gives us 2.80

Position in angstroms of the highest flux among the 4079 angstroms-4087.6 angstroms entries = 4082.38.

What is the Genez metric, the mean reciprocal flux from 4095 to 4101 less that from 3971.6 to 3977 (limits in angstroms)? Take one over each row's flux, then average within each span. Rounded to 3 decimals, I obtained -0.024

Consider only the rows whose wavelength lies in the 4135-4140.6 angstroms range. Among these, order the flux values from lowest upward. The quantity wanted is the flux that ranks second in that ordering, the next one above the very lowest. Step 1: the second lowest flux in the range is 3.378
